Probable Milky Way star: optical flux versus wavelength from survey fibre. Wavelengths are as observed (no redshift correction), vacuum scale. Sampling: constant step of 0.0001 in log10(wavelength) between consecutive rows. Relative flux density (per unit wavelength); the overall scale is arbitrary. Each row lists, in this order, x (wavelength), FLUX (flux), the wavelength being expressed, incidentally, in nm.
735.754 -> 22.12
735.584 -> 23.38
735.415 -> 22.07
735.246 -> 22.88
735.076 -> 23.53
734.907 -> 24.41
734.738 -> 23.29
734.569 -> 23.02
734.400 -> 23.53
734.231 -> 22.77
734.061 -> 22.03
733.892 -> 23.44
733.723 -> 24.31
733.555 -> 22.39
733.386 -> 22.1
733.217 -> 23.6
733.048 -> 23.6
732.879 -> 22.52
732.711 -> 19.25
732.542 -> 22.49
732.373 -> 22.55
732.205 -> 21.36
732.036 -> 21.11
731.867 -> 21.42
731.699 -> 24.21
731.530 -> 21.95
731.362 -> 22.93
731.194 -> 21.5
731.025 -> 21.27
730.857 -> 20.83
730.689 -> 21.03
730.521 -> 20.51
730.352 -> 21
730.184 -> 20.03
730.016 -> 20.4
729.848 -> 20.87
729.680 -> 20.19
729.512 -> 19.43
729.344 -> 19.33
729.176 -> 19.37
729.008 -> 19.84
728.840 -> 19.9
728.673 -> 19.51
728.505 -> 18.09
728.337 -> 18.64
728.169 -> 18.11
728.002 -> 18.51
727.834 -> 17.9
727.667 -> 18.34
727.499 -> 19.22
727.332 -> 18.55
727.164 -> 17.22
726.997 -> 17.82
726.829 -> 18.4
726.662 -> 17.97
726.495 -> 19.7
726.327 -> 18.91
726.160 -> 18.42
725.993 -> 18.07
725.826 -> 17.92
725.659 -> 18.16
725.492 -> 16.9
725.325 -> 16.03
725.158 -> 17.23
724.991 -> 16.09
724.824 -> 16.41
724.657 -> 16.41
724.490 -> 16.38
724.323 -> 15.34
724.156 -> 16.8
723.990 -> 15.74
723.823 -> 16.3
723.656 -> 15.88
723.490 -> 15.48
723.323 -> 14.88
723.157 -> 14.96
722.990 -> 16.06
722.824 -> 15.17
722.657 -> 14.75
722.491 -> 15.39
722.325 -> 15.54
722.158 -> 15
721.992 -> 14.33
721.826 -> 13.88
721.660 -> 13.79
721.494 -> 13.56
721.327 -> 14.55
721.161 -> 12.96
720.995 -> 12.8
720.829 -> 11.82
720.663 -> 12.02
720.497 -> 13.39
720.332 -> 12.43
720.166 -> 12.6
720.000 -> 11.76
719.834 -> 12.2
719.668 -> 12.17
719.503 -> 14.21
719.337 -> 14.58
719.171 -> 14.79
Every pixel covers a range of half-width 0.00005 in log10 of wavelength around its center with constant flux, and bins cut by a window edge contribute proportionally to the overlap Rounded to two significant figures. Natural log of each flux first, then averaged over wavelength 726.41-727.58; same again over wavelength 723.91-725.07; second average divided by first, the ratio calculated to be 0.96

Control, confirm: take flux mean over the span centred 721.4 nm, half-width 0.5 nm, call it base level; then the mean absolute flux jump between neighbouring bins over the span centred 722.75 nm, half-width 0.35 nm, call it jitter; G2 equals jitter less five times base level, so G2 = -67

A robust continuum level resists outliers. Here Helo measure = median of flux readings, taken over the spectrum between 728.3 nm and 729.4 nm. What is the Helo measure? 19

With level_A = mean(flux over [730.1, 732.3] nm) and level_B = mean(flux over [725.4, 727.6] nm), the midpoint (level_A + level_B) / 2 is 19.9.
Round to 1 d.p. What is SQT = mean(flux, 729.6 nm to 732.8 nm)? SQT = 21.3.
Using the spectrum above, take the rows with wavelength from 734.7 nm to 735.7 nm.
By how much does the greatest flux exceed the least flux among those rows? 2.34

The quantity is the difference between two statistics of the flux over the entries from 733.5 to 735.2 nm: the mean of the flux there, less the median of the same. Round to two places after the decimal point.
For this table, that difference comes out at -0.09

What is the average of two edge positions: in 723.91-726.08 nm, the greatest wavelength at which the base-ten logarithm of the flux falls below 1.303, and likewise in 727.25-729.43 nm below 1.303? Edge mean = 727.67 nm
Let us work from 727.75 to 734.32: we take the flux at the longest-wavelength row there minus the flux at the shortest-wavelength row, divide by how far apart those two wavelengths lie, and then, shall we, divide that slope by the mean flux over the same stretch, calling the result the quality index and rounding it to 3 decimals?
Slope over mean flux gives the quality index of 0.036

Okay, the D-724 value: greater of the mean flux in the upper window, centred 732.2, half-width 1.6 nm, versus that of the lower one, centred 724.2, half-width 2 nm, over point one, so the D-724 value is 221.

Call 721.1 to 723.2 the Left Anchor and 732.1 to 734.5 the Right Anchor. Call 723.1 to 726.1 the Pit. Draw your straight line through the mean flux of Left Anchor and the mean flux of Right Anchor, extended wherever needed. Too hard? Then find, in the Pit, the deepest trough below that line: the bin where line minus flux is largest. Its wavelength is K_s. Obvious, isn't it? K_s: 725.325 nm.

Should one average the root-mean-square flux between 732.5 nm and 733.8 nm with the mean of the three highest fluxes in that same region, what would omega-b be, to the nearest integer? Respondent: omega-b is 23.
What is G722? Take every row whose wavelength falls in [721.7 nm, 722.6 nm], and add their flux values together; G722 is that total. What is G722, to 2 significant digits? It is 74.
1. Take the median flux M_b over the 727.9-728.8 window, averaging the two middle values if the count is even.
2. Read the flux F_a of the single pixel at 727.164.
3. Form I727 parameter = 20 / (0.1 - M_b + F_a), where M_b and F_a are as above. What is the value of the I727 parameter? -16.8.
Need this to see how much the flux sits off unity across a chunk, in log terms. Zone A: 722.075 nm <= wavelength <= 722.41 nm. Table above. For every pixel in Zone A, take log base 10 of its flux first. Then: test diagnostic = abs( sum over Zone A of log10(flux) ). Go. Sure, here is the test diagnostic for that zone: 2.37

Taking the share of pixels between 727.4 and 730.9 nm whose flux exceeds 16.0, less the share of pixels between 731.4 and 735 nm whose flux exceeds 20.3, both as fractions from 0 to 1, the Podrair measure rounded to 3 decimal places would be 0.048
